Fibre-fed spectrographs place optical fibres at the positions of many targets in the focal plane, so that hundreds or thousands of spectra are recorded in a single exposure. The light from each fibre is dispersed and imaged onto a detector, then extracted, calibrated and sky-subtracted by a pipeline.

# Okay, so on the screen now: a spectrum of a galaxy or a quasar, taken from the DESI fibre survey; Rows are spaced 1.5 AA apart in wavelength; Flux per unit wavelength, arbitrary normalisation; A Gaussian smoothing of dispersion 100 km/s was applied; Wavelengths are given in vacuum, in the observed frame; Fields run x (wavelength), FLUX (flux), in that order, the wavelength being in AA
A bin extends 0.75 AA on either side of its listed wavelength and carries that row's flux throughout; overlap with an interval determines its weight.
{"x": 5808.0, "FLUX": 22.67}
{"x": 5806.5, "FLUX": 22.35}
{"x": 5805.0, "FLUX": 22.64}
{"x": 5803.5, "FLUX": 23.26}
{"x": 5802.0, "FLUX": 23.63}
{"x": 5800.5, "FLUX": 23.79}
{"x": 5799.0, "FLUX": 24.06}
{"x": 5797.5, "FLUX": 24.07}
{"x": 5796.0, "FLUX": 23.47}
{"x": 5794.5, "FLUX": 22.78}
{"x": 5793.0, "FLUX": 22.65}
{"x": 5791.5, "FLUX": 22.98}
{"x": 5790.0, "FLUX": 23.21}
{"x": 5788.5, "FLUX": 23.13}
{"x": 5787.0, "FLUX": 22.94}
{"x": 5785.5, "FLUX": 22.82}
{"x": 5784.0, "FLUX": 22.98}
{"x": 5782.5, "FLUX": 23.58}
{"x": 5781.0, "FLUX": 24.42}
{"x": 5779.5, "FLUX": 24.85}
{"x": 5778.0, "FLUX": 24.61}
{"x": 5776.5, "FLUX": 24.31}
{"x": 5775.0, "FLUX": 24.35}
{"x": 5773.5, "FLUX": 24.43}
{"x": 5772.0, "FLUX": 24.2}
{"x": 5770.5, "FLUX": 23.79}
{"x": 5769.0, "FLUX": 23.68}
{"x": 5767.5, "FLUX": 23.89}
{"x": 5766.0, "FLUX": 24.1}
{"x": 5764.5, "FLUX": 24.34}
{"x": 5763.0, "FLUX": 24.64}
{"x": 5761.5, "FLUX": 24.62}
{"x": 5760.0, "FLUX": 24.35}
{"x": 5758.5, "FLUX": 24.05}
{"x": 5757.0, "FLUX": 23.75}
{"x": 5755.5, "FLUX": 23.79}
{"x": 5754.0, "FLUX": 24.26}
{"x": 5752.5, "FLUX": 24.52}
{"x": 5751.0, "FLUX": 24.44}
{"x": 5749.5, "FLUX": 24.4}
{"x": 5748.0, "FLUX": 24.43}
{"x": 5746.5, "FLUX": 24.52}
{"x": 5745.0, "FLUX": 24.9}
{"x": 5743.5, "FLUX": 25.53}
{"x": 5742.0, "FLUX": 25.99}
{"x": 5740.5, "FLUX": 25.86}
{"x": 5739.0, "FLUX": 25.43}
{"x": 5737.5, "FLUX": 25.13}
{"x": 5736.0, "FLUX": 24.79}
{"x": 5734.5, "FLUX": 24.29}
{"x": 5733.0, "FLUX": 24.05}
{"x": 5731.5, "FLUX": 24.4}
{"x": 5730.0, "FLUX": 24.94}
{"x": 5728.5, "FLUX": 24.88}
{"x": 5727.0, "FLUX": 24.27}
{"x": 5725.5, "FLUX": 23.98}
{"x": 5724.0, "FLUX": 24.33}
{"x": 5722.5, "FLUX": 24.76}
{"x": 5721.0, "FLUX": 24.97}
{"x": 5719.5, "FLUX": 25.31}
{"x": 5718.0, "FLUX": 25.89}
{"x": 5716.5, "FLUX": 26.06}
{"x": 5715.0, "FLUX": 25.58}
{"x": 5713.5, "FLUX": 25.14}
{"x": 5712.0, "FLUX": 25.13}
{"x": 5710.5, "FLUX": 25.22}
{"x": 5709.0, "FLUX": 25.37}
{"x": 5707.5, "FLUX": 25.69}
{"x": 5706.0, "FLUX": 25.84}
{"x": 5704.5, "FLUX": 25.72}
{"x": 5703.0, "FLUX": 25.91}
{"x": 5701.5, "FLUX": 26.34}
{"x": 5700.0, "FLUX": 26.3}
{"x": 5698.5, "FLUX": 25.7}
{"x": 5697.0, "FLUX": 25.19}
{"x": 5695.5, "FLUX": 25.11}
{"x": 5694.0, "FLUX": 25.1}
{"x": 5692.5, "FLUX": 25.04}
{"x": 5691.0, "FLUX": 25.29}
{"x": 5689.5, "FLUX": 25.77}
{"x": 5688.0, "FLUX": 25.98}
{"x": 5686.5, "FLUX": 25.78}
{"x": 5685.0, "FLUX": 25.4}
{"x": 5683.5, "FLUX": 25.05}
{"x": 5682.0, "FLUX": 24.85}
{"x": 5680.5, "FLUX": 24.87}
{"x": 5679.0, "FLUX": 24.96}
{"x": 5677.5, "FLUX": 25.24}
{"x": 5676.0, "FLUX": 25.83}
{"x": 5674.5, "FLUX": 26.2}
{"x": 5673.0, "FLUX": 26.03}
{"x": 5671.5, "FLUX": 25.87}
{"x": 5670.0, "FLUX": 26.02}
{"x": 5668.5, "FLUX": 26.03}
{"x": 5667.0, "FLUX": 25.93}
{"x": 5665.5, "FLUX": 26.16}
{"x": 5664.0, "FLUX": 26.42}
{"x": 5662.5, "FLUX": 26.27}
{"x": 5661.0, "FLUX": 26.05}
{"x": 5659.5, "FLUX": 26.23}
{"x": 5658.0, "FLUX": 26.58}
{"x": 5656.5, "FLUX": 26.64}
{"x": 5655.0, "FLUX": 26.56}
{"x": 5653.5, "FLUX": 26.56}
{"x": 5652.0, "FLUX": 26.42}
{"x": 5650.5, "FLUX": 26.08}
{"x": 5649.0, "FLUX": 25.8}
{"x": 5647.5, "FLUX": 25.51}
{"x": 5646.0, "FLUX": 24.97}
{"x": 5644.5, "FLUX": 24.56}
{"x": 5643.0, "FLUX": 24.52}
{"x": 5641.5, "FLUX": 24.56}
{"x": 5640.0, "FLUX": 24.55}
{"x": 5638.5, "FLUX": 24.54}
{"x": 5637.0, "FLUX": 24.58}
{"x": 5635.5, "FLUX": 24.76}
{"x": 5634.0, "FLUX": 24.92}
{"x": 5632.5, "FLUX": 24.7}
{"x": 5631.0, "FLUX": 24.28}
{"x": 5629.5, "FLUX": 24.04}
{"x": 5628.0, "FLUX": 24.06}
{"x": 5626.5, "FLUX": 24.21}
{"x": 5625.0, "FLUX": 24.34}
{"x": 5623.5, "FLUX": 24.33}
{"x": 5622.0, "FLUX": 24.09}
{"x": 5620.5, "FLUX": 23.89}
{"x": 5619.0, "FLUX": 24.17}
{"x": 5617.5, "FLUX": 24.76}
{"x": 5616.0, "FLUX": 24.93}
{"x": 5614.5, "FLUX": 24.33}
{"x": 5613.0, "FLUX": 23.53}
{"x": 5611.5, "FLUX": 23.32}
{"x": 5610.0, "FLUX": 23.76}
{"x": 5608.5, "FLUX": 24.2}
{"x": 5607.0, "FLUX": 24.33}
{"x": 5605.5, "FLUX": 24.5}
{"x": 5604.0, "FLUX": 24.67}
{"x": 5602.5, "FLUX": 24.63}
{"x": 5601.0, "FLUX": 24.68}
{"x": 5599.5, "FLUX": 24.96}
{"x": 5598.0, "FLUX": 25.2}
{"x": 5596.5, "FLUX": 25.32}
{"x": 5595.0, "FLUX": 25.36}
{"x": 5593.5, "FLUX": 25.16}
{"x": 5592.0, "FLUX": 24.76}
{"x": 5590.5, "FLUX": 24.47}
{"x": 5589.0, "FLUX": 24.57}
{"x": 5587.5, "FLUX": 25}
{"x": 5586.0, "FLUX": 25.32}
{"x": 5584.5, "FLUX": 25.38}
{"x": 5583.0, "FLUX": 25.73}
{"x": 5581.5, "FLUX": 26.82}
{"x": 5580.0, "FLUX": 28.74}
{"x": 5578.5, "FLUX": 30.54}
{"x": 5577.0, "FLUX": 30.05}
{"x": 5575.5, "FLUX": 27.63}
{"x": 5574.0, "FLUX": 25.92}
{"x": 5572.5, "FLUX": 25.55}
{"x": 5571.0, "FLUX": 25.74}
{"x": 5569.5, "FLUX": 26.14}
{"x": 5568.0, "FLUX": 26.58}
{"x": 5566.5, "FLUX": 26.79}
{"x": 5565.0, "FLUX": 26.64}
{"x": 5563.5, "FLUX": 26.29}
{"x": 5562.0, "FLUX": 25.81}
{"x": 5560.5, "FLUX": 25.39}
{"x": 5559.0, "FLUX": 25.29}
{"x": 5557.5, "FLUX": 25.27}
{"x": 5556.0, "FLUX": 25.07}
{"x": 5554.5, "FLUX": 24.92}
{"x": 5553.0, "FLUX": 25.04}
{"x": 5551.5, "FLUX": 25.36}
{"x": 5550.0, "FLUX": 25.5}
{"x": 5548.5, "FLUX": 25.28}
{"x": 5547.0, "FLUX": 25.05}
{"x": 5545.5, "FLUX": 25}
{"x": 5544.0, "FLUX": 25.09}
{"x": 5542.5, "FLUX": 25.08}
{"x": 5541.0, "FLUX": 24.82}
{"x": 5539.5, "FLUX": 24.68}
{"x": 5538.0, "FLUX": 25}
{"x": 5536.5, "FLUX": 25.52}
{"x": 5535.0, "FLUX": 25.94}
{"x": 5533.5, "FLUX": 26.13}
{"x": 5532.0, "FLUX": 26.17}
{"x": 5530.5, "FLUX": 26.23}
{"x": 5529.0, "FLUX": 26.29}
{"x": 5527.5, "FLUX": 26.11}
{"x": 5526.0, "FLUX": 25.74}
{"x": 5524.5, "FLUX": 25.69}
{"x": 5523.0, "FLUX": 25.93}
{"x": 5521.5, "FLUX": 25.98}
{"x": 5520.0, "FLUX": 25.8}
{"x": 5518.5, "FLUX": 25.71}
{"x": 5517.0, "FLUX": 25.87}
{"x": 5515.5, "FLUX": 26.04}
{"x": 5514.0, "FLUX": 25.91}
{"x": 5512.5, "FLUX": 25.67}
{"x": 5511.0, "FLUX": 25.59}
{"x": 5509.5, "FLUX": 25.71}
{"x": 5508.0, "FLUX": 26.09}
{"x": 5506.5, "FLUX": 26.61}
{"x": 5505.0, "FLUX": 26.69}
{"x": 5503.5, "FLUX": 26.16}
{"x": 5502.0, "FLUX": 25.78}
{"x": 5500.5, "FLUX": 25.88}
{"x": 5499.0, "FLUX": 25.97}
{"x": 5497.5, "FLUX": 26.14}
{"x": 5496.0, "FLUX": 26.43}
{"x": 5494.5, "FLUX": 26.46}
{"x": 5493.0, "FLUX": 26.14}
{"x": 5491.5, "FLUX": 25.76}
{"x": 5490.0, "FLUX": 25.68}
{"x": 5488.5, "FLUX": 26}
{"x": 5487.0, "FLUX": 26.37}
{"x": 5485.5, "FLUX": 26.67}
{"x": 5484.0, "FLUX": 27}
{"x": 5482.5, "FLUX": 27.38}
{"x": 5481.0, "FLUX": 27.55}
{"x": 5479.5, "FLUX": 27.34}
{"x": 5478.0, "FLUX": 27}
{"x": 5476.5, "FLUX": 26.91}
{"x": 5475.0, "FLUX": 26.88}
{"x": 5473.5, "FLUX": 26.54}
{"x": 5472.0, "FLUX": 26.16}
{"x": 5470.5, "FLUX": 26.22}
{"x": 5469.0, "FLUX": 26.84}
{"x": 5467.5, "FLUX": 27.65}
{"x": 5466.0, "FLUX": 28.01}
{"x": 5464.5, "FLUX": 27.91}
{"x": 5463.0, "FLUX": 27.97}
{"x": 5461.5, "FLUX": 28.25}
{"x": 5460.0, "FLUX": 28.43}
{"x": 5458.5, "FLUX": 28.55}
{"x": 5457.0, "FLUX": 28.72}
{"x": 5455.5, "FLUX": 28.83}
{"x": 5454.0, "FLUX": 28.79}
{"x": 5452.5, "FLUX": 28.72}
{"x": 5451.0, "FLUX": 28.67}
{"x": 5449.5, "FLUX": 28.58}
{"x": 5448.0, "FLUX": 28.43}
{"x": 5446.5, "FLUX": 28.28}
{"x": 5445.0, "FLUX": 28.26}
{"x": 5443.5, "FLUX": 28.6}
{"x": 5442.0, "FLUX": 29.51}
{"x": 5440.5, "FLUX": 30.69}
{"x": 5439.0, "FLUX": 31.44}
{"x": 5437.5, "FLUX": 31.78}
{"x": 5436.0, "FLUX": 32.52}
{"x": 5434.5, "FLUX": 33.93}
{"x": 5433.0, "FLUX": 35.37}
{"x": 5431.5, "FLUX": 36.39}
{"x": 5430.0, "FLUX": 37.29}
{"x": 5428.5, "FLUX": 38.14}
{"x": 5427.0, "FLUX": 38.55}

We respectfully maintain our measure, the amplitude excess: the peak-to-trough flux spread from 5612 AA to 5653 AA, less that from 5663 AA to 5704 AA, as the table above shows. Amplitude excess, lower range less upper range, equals 1.3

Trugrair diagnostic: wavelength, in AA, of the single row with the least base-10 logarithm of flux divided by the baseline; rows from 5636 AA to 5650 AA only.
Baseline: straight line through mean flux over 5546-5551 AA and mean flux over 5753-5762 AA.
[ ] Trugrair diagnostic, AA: 5638.5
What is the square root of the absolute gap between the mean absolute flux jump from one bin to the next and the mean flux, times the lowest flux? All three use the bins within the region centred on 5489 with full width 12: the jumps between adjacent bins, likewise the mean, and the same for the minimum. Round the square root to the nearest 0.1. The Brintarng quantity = 25.8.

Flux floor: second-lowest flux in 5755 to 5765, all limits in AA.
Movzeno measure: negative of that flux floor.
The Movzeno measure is -23.8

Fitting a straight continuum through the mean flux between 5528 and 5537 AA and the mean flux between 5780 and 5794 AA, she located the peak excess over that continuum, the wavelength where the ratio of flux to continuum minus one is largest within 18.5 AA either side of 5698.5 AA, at 5701.5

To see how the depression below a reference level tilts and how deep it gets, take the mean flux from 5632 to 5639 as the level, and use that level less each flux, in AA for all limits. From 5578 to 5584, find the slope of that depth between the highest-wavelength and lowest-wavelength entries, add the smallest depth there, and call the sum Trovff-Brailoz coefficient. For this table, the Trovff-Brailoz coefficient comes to -5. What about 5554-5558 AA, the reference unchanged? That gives -1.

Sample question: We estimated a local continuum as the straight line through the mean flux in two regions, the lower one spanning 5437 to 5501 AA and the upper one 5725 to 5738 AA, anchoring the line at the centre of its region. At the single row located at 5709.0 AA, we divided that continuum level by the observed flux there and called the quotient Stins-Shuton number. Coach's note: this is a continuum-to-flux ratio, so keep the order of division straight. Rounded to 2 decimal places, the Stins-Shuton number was 0.98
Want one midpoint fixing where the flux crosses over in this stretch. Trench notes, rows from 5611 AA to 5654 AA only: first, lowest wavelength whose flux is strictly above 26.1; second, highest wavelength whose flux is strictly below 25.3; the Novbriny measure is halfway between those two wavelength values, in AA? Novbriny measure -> 5649.0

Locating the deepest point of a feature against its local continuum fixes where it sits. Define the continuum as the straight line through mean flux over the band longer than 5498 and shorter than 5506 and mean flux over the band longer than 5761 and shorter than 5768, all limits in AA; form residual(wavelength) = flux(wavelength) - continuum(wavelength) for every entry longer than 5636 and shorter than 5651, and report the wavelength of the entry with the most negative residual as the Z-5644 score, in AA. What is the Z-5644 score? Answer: 5638.5 AA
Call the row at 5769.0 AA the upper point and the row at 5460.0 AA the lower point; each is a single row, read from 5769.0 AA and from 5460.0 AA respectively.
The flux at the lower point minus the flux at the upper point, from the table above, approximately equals 5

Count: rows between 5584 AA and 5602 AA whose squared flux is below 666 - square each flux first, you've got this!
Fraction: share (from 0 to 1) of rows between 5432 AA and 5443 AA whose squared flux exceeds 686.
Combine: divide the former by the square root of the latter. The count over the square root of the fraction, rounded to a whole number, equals 12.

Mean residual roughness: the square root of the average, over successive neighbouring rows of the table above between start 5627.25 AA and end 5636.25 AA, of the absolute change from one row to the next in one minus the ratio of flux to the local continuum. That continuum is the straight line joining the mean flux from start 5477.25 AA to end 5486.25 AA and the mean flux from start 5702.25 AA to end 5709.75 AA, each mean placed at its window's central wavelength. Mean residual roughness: 0.090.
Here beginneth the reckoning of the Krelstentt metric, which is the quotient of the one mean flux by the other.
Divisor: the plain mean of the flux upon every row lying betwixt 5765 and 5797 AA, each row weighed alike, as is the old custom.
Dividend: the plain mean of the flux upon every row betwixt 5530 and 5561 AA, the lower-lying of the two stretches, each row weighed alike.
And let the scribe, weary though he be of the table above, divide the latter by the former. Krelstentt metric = 1.07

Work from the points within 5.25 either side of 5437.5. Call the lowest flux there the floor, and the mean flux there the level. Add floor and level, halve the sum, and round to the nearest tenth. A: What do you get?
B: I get 30.8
